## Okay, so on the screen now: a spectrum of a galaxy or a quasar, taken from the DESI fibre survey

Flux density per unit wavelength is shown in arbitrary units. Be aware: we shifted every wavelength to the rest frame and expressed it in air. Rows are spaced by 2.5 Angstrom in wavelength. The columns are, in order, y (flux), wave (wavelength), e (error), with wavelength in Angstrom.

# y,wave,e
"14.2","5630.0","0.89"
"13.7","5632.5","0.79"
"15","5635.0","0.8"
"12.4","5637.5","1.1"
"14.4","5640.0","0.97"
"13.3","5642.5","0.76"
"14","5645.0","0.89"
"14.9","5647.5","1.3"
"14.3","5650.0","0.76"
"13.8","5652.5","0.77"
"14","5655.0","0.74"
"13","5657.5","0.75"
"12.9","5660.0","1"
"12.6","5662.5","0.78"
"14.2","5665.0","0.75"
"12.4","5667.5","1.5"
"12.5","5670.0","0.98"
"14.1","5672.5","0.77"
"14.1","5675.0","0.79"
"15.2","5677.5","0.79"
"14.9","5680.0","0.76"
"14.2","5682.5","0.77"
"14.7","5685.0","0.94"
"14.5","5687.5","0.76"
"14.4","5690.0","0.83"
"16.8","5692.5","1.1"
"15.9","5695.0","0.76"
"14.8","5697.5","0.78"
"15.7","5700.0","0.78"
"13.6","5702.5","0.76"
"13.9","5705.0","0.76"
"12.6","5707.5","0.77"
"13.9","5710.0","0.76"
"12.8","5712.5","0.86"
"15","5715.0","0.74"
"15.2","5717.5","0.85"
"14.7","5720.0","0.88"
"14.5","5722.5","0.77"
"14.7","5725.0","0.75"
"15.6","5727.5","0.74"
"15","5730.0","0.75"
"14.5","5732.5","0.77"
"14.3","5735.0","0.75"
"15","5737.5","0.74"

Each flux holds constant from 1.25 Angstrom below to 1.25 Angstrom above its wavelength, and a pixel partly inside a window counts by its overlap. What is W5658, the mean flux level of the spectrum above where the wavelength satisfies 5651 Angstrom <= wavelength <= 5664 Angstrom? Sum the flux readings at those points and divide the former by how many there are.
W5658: 13.3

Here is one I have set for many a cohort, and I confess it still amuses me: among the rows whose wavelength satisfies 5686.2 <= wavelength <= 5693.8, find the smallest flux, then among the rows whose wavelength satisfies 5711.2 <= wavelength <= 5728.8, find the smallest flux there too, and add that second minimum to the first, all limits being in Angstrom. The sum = 27.2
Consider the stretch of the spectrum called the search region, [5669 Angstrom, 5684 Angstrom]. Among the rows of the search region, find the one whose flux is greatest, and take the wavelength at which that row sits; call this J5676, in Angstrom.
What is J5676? 5677.5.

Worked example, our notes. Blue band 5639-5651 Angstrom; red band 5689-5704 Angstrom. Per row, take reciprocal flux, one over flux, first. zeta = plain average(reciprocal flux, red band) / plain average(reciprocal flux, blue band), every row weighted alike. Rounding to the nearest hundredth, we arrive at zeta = 0.94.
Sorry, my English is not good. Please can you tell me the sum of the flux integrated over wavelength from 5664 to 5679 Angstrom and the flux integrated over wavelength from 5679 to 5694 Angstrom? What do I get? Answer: 430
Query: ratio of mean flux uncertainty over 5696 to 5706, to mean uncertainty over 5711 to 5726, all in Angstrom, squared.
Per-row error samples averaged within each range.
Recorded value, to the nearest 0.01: 0.91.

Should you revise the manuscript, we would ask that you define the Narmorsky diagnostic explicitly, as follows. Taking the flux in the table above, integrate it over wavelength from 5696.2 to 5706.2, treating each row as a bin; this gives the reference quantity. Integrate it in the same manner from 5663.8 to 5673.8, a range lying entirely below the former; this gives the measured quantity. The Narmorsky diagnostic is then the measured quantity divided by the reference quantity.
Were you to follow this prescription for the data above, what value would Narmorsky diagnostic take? 0.92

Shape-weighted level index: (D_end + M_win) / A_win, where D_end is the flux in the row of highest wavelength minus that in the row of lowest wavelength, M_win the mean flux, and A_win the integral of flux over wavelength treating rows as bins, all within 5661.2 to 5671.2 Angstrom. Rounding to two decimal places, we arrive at 0.10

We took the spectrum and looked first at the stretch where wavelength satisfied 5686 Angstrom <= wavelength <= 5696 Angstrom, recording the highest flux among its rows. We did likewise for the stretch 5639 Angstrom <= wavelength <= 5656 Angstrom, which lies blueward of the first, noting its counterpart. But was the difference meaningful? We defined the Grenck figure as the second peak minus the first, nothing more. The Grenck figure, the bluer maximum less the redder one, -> -1.9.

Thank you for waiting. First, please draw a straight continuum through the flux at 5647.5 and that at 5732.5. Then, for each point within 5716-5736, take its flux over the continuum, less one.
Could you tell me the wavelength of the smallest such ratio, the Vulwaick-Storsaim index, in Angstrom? 5735.0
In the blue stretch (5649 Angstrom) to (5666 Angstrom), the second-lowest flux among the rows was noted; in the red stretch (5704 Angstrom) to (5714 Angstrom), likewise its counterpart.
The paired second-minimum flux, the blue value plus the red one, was 25.7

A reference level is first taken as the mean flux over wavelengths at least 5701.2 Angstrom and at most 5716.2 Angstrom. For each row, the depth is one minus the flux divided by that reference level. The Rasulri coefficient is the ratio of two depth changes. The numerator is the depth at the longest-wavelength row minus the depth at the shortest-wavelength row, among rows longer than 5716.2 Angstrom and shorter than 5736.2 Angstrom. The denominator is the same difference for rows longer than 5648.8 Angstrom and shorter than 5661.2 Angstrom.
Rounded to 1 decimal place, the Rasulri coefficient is 0.6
